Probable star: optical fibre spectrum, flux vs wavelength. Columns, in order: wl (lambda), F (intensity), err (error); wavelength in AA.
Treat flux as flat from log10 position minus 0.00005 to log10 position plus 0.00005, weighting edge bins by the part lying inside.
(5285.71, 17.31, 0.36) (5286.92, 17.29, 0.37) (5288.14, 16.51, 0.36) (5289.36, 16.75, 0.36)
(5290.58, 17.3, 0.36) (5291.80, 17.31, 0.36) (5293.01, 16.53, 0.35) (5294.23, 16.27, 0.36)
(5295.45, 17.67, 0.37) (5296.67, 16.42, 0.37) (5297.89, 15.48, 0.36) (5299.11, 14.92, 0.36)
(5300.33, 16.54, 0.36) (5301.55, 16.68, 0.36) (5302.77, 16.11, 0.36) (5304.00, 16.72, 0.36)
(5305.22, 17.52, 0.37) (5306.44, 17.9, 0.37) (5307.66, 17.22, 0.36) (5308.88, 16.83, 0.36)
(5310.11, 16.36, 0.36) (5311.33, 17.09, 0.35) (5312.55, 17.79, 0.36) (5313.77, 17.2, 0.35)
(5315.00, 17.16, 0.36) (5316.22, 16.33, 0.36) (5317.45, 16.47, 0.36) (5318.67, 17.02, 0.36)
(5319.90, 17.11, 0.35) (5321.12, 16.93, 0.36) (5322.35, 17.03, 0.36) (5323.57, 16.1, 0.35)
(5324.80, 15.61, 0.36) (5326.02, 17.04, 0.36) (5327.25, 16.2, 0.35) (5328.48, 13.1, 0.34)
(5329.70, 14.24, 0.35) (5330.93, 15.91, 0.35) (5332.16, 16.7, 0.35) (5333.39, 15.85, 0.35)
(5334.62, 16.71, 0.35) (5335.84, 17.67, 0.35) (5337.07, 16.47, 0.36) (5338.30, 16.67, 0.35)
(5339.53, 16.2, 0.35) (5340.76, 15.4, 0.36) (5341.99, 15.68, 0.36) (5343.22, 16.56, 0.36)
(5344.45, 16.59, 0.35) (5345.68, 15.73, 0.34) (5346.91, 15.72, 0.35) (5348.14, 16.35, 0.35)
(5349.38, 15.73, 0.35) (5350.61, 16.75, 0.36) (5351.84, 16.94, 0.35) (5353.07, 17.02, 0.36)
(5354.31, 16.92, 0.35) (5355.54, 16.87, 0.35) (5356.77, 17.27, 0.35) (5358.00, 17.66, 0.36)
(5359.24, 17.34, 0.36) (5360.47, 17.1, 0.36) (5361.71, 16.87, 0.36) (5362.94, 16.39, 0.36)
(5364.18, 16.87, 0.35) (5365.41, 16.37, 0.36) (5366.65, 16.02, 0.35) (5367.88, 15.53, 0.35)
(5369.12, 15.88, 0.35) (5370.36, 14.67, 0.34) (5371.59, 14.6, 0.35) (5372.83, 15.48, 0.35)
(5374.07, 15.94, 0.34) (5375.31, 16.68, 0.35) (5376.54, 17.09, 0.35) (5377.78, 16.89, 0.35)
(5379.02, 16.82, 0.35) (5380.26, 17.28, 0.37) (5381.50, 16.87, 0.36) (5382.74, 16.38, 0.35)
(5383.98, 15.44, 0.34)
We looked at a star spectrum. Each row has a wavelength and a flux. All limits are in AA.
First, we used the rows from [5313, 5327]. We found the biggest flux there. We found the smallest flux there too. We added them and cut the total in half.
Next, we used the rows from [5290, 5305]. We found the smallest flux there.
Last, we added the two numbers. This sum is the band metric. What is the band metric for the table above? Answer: 31.3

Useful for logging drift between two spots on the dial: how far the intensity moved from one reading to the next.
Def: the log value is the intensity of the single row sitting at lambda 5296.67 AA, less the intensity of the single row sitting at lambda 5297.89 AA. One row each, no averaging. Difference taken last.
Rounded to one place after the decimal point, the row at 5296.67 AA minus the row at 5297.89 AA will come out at 0.9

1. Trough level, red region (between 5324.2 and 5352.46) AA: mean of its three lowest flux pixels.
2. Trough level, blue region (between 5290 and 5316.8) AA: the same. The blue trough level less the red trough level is 1.3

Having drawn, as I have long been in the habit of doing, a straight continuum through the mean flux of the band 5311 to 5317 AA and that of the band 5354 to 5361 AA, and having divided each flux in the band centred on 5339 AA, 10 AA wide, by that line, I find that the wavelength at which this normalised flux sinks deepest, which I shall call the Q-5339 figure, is 5340.76 AA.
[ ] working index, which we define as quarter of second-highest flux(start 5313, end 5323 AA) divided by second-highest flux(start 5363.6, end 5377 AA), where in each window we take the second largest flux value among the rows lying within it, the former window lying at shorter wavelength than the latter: 0.2543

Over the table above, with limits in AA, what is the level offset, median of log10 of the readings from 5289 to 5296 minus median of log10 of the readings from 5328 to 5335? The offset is 0.030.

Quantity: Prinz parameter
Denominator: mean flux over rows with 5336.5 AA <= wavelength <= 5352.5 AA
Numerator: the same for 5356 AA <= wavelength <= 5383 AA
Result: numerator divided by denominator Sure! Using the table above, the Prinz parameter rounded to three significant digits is 1.01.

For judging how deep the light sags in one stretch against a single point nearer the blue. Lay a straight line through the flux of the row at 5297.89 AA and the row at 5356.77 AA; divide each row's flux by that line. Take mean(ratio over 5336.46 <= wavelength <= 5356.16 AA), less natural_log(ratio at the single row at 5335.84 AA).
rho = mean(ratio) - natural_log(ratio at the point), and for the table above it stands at 0.90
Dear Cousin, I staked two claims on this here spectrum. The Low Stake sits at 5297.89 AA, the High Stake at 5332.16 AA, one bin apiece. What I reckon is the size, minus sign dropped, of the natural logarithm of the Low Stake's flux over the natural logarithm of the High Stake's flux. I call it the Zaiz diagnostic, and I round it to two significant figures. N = 0.97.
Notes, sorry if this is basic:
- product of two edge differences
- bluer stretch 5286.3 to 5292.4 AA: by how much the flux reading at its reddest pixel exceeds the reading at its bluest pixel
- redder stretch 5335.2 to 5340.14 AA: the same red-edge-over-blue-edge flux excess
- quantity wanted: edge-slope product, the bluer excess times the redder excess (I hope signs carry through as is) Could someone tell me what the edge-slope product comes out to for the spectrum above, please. 0.0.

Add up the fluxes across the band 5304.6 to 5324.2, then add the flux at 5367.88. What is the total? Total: 288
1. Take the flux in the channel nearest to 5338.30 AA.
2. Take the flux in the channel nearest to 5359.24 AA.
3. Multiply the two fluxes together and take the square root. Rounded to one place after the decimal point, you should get 17.0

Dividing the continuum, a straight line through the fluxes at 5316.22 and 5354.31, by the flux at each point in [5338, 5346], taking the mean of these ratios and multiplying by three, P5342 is 3.12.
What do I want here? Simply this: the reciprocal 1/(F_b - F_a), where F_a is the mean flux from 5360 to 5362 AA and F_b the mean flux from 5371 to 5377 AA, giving -1.0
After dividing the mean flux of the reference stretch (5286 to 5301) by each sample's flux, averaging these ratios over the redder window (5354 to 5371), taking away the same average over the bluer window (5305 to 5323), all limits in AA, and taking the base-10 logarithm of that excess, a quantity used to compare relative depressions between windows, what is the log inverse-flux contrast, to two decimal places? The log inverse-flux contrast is -1.50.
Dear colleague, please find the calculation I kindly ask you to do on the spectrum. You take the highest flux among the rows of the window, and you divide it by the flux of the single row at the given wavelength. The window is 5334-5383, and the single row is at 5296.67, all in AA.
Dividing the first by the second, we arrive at 1.08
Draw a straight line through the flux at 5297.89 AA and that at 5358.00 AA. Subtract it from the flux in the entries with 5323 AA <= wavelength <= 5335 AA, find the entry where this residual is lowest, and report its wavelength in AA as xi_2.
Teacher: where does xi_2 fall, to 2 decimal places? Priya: 5328.48 AA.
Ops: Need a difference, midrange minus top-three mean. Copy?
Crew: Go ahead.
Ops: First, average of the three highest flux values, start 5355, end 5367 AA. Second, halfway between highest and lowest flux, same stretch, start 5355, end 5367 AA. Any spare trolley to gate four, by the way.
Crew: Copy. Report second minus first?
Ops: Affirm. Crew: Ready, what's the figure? -0.58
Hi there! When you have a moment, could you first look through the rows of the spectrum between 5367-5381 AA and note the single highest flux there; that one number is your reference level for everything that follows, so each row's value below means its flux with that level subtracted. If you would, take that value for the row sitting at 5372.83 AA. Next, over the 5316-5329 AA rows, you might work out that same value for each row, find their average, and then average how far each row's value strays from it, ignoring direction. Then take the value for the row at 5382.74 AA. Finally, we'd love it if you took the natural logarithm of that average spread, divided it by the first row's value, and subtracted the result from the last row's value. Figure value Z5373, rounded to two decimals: -1.07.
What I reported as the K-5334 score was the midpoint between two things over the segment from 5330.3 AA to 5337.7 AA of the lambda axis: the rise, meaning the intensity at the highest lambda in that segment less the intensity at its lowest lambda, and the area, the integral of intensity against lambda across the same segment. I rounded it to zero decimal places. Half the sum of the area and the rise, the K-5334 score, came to 61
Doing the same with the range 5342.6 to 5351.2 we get 70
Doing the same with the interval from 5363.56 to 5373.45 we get 77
